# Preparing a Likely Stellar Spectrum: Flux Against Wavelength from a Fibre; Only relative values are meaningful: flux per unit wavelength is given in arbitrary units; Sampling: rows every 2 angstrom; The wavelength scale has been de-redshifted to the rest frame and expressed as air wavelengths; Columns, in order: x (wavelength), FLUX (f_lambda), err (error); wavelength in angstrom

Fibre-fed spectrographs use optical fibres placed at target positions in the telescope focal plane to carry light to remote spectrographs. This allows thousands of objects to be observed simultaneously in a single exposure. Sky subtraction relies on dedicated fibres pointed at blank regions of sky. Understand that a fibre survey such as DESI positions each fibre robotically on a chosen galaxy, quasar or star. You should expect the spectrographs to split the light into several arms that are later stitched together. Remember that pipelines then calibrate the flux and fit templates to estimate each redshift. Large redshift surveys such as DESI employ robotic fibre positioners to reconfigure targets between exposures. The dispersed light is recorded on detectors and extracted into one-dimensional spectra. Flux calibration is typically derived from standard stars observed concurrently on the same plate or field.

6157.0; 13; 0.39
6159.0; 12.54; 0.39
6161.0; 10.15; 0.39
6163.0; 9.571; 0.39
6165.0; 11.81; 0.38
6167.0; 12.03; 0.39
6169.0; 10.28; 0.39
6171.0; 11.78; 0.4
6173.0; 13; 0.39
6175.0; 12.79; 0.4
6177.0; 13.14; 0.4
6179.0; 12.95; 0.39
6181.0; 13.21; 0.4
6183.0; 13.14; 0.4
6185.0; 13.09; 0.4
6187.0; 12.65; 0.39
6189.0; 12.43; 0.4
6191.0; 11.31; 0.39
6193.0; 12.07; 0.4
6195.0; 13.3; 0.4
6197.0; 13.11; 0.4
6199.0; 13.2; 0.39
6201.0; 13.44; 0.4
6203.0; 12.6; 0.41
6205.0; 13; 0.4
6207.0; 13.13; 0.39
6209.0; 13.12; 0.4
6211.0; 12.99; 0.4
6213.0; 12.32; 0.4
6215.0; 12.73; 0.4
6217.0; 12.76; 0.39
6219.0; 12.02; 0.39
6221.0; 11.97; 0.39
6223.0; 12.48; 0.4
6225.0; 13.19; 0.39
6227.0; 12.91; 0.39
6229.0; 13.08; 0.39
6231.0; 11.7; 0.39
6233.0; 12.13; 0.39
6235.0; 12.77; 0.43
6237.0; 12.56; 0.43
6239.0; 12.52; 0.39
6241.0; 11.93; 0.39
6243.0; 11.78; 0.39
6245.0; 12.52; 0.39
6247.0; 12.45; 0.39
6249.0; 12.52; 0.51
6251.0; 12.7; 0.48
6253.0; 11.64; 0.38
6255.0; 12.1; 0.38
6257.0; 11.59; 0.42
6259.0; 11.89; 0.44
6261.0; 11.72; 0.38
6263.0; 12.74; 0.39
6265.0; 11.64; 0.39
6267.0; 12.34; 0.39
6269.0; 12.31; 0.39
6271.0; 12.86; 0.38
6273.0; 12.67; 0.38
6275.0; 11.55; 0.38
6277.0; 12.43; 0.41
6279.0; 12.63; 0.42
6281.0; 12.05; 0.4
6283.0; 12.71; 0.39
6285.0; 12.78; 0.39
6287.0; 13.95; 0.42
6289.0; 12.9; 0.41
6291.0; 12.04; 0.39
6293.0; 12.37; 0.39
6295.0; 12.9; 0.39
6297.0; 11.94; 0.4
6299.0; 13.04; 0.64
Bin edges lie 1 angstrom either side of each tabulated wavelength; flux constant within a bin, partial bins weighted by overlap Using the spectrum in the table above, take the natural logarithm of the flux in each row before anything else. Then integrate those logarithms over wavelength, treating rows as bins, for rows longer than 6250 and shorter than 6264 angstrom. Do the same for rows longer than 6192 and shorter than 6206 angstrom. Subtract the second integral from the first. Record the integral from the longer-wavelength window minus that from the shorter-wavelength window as -1.0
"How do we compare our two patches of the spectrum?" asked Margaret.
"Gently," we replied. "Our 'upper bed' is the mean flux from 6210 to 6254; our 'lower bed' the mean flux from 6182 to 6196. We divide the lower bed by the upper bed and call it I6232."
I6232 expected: 1.01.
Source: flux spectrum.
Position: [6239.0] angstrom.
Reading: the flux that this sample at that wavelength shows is 12.52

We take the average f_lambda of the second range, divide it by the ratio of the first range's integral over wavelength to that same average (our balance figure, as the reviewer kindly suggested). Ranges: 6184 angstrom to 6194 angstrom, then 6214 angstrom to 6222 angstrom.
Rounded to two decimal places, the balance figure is 1.24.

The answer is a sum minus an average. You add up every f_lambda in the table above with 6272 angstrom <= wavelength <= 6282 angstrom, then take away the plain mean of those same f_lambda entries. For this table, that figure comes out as 49.1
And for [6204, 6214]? 51.6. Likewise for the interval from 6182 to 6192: 50.1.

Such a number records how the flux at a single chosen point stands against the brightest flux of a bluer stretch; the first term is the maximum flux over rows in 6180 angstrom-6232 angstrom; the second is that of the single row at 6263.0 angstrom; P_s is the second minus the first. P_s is -0.7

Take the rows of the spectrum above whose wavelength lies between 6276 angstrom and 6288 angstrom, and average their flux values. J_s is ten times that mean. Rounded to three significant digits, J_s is 128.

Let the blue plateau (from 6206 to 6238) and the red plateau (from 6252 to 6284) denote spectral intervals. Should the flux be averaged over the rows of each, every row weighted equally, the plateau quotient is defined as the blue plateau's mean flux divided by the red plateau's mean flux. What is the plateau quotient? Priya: 1.04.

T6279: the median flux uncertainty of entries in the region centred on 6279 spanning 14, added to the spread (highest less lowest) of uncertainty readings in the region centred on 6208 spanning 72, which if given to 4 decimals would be 0.4300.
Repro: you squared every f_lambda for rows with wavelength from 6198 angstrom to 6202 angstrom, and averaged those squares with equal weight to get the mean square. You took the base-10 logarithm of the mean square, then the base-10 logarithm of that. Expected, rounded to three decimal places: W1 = 0.352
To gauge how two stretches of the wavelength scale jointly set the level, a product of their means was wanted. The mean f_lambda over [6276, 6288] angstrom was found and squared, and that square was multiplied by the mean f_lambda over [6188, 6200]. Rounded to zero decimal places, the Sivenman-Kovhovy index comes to 2046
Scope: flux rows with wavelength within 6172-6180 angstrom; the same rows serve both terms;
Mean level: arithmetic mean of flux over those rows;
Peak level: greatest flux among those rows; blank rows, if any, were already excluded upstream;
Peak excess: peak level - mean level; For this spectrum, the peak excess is 0.2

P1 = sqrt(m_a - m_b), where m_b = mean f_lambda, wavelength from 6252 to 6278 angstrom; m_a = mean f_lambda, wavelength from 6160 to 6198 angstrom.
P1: 0.29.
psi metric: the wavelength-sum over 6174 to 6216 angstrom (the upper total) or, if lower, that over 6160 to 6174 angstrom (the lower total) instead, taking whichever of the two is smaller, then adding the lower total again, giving 157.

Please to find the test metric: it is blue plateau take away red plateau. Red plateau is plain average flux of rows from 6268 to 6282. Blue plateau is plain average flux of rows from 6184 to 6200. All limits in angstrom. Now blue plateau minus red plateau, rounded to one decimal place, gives 0.3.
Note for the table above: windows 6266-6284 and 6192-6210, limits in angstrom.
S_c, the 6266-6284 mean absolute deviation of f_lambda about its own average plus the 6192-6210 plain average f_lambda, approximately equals 13.3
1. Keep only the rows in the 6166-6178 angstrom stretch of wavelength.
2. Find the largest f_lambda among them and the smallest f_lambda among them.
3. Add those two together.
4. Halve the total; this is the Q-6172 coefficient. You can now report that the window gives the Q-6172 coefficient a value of 11.7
